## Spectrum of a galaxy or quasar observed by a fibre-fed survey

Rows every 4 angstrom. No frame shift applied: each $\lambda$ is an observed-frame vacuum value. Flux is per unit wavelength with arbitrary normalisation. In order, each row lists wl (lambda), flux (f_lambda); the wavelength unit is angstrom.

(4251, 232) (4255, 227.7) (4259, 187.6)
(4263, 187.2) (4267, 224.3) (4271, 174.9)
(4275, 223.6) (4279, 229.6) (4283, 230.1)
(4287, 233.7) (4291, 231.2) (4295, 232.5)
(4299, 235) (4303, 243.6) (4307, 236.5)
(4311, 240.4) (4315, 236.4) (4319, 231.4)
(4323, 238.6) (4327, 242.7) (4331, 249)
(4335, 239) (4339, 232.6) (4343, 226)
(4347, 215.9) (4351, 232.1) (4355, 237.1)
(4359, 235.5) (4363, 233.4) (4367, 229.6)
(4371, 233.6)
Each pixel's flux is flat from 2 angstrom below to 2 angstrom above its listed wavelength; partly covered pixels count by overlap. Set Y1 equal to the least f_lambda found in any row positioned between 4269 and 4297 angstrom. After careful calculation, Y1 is 174.9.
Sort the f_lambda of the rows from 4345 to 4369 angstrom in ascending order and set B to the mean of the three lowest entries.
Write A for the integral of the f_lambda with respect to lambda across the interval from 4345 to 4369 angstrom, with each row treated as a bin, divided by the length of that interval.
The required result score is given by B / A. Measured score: 0.979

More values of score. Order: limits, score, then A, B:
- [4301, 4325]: 0.987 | 238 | 235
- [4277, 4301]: 0.993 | 232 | 230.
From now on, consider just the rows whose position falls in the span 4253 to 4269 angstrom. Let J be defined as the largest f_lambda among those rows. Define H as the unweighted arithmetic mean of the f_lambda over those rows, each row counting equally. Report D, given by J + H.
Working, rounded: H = 207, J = 227.7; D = 434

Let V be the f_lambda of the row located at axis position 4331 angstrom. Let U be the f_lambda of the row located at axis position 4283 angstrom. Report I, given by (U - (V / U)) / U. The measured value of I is 0.995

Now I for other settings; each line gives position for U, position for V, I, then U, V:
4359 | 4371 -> 0.996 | 235.5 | 233.6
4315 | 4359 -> 0.996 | 236.4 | 235.5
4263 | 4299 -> 0.993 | 187.2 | 235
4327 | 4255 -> 0.996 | 242.7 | 227.7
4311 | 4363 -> 0.996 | 240.4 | 233.4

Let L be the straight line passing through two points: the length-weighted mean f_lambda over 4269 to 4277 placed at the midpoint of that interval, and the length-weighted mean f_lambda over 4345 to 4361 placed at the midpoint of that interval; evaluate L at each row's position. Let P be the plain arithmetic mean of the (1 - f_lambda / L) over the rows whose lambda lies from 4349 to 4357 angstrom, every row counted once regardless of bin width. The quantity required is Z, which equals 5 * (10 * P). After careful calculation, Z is -1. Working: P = -0.019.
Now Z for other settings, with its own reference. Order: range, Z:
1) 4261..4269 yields -2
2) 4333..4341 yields -3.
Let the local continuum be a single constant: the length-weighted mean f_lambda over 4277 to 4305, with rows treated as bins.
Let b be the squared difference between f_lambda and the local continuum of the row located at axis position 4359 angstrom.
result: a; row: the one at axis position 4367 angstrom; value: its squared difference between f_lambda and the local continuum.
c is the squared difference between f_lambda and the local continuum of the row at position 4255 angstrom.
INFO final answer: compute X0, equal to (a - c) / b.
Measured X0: -5.7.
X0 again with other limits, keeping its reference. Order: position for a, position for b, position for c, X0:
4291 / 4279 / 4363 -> 0.4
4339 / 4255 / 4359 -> -0.1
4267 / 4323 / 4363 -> 3.6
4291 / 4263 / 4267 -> 0.0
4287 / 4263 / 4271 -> -1.6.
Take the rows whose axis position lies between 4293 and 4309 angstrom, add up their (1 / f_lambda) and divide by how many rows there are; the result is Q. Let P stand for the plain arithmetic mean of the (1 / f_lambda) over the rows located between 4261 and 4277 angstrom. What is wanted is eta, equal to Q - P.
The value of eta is -0.0008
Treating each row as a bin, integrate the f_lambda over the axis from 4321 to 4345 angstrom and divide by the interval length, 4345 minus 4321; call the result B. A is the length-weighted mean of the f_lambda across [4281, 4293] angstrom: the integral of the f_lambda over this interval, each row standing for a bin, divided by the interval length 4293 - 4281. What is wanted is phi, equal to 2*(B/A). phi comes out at 2.05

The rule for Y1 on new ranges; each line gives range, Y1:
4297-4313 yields 235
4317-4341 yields 231.4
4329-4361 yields 215.9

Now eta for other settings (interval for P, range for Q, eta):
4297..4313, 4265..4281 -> 0.0006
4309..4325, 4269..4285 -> 0.0005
